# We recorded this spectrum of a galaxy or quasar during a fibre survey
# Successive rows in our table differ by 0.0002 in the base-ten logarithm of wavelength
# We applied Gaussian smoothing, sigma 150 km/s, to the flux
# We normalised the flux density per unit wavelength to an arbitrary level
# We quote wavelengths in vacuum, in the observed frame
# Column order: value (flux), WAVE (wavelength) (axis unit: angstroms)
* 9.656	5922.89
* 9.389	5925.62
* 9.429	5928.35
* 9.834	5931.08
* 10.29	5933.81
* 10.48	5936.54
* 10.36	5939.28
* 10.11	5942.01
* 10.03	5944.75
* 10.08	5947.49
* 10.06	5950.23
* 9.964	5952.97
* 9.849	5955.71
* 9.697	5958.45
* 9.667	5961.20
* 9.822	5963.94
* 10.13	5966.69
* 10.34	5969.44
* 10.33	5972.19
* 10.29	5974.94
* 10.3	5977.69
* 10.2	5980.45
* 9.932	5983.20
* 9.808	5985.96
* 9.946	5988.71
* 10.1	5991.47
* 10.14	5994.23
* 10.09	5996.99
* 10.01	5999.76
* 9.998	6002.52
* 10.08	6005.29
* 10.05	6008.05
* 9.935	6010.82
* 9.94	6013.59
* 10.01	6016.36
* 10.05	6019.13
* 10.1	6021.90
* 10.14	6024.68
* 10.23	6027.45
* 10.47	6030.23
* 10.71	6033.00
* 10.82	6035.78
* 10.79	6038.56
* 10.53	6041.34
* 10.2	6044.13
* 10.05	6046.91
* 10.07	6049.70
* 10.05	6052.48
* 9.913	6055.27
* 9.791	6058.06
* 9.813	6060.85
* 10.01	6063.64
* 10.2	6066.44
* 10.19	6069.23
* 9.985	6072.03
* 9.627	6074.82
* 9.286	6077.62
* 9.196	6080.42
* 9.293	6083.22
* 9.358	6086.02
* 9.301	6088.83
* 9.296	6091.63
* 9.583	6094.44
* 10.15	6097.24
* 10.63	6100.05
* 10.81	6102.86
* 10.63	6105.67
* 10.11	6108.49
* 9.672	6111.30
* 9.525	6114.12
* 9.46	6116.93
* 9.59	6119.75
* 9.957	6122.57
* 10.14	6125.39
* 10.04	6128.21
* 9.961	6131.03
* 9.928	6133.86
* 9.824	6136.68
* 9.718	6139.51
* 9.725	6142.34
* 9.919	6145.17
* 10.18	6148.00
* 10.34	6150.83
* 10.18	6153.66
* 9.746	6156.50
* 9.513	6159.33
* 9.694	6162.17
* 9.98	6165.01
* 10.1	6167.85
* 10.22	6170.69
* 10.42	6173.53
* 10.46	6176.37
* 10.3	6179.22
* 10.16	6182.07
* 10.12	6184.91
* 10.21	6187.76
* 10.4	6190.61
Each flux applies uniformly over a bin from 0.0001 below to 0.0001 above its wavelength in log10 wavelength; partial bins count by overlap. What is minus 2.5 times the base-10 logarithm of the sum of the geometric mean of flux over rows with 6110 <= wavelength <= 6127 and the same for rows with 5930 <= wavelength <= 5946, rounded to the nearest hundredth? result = -3.25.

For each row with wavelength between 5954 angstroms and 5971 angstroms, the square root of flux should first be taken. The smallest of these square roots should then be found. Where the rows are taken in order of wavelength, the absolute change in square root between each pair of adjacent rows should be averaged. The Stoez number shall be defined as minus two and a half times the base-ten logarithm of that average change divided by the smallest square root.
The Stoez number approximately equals 5.1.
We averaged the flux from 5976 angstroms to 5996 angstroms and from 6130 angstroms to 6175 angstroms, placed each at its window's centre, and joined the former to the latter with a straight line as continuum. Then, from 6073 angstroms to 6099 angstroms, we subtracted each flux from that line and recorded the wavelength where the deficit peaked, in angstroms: 6080.42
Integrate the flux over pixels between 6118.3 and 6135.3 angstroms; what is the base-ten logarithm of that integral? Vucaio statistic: 2.2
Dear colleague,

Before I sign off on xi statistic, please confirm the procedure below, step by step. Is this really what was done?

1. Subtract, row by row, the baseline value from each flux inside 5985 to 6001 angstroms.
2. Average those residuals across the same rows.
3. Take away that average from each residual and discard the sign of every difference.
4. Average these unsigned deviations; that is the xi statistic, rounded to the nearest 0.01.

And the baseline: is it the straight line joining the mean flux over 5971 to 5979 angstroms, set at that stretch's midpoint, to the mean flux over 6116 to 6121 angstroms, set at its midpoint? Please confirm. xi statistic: 0.11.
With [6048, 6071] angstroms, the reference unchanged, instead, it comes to 0.13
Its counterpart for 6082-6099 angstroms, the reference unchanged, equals 0.27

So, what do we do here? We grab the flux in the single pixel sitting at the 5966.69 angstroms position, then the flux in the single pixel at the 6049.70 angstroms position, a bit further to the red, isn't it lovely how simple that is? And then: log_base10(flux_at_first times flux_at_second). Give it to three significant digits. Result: 2.01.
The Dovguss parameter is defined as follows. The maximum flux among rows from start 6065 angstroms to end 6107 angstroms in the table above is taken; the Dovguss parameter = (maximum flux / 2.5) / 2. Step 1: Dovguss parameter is 2.16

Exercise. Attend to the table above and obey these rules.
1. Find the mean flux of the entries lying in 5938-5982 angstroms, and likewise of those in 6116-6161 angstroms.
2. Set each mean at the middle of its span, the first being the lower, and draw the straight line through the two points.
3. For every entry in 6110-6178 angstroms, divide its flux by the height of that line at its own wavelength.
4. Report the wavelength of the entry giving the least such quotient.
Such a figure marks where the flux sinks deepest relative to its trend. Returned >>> 6116.93 angstroms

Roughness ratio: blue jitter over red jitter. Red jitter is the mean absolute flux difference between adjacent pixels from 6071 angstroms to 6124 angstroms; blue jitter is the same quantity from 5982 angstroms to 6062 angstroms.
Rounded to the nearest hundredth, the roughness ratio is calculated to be 0.41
